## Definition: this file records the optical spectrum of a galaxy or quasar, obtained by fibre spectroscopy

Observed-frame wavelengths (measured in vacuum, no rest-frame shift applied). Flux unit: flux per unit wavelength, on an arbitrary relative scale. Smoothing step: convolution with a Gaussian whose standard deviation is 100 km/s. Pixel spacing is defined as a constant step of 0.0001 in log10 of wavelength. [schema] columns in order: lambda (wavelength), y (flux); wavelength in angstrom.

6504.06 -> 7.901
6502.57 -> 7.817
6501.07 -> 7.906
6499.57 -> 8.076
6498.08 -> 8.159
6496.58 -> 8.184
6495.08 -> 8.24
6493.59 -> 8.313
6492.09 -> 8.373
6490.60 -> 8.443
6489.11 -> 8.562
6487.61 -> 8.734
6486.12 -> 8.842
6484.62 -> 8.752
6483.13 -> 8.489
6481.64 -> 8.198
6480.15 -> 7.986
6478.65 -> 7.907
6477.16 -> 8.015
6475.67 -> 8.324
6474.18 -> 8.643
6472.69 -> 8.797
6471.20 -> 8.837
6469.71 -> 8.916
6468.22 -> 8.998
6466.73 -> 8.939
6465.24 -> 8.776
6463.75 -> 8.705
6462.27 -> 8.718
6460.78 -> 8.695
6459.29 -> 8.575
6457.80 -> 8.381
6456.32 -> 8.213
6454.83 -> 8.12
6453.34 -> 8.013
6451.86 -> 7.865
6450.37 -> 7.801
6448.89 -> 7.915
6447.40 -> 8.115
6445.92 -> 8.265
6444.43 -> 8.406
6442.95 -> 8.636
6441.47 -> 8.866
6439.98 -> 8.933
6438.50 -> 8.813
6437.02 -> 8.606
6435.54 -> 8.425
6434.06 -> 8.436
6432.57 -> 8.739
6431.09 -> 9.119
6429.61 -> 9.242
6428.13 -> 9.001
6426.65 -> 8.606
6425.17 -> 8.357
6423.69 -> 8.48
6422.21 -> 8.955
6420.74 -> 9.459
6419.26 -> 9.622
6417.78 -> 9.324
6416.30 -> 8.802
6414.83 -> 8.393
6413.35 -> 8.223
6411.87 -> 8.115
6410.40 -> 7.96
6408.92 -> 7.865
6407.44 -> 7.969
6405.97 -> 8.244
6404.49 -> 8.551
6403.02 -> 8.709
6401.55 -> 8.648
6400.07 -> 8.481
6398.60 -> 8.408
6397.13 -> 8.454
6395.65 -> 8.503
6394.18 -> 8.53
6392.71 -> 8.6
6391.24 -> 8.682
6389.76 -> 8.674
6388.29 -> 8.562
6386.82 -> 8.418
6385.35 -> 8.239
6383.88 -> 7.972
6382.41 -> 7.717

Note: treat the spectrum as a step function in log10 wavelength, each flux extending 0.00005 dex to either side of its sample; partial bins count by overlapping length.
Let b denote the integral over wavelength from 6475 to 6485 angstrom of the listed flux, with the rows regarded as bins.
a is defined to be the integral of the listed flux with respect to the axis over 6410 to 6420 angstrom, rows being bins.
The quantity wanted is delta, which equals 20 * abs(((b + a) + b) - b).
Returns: 3376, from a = 86.6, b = 82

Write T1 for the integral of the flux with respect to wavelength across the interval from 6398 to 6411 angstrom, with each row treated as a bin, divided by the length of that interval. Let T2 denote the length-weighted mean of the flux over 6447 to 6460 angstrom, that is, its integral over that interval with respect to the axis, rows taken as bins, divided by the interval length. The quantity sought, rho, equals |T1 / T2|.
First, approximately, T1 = 8.3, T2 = 8.11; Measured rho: 1.03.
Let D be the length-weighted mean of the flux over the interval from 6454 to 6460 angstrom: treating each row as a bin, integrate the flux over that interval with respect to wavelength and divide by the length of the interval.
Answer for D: 8.31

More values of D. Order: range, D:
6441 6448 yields 8.46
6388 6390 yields 8.62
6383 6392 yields 8.41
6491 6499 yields 8.26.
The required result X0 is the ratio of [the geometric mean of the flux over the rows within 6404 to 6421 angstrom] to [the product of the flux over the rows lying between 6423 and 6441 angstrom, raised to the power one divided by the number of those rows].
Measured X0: 0.98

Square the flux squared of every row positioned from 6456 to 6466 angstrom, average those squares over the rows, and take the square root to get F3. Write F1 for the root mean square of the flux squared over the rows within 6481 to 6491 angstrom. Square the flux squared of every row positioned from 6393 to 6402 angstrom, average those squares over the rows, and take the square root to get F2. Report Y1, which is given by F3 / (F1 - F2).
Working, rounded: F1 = 74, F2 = 72.3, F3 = 73.7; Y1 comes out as 56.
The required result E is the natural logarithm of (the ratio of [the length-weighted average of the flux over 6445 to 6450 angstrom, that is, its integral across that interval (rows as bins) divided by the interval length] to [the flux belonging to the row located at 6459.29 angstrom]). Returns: -0.06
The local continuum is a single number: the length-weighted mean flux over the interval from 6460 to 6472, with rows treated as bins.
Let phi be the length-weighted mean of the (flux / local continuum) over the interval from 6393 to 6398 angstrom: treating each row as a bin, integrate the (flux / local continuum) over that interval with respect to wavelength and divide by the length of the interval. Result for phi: 0.96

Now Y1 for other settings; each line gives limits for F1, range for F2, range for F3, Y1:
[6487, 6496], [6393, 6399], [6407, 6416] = -154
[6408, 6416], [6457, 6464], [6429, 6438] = -9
